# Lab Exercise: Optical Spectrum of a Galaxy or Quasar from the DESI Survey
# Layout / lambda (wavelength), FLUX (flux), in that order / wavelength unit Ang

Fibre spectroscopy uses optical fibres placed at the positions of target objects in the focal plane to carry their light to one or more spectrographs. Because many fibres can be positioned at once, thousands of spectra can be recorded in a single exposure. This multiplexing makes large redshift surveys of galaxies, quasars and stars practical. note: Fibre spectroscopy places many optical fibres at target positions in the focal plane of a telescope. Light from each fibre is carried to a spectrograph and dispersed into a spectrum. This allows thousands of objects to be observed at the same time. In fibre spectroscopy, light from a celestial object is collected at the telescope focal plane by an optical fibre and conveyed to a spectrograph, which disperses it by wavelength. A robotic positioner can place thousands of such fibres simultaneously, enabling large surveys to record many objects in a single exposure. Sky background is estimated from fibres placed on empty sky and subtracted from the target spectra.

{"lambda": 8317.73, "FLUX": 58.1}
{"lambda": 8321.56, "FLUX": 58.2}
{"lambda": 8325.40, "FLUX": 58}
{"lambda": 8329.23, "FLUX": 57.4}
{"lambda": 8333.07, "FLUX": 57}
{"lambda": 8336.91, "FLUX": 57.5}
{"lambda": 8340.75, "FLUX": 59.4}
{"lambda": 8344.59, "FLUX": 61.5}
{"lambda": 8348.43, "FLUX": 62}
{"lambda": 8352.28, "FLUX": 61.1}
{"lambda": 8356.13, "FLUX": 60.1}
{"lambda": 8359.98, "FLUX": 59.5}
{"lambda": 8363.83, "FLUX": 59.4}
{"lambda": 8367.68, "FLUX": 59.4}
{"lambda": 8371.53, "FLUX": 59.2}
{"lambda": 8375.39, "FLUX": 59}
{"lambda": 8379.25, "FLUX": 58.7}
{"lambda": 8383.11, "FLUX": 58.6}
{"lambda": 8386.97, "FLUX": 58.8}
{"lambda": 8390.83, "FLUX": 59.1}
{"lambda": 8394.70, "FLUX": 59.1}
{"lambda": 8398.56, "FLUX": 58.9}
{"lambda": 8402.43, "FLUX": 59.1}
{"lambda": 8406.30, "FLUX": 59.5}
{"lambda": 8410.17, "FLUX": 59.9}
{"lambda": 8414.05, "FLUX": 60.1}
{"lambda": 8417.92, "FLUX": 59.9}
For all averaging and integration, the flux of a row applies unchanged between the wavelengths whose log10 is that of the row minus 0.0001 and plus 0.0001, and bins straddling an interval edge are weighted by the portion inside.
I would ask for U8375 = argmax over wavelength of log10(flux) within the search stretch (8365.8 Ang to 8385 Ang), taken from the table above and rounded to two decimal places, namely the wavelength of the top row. 8367.68 Ang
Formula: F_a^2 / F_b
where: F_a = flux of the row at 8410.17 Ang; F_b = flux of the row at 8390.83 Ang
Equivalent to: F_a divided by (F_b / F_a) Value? 60.7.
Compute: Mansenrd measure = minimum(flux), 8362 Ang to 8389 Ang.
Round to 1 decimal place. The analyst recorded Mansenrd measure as 58.6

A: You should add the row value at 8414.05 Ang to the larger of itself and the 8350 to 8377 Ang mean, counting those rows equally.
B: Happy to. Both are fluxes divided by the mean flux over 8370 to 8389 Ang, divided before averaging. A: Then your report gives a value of 2.04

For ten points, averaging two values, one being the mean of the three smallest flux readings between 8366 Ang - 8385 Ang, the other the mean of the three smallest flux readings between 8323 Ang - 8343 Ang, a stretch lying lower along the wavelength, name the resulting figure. 58.0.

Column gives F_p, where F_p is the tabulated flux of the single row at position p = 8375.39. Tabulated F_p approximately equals 59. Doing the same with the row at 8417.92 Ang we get 59.9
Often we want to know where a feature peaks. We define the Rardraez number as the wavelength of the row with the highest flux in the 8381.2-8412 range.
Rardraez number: 8410.17 Ang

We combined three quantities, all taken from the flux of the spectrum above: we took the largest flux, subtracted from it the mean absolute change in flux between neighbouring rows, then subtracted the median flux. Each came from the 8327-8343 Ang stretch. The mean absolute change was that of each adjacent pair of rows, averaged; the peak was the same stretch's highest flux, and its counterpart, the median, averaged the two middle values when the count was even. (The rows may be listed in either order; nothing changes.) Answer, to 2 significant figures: 1.0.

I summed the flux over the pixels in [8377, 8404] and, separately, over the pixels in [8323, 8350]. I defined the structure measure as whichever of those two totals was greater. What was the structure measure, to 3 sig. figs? 413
